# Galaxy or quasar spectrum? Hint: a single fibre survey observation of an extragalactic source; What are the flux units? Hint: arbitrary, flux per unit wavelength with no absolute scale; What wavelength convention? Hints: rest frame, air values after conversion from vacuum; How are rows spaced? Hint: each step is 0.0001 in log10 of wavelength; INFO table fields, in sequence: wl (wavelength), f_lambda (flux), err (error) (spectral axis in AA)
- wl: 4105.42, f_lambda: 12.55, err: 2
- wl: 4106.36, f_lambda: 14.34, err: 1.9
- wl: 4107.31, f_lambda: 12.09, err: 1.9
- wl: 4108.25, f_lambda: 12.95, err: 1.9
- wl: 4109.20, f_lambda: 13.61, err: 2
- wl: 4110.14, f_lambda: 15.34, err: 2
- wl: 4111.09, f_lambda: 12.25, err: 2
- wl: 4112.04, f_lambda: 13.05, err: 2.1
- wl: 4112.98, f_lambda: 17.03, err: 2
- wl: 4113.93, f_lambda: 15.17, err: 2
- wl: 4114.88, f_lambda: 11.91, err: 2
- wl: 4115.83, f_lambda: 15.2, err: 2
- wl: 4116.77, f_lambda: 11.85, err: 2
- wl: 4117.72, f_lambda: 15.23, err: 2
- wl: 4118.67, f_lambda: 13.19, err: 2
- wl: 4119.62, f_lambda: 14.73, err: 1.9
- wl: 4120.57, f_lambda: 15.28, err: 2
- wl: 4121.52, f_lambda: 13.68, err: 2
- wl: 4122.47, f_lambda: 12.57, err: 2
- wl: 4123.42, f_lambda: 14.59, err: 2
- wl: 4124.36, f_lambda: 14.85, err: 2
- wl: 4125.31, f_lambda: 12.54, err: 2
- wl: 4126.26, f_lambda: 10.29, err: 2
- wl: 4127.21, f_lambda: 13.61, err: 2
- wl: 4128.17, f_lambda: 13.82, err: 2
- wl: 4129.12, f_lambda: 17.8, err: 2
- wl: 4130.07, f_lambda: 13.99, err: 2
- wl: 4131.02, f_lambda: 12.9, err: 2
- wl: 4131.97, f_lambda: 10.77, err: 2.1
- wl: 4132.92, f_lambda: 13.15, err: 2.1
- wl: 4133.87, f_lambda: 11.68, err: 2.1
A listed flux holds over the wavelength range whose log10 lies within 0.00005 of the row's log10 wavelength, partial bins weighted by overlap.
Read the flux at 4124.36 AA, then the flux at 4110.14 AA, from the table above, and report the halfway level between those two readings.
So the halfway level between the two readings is 15.1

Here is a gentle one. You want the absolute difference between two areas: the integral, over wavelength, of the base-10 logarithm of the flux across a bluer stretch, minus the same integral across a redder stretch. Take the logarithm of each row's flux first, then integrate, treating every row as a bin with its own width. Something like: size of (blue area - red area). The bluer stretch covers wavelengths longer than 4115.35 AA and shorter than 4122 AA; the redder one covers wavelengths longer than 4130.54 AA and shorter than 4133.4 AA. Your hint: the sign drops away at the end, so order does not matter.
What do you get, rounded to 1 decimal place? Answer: 4.5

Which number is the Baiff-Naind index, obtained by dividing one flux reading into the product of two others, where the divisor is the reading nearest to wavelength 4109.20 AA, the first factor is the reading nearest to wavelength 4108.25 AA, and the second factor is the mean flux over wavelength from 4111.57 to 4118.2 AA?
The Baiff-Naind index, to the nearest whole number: 14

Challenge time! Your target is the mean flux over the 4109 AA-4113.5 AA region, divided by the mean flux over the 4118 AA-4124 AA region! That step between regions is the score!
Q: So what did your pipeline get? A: 1.02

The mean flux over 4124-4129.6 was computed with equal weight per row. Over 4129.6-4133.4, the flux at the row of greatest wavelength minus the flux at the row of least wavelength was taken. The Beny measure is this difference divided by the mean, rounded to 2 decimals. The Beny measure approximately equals -0.06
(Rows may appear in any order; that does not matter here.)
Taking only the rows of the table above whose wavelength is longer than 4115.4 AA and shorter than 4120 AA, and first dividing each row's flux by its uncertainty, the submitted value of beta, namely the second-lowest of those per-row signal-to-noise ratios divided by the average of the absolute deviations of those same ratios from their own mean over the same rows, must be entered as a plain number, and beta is 9.8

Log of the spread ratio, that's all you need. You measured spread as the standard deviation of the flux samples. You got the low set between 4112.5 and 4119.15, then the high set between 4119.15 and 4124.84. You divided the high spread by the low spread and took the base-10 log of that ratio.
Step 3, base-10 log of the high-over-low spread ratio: -0.3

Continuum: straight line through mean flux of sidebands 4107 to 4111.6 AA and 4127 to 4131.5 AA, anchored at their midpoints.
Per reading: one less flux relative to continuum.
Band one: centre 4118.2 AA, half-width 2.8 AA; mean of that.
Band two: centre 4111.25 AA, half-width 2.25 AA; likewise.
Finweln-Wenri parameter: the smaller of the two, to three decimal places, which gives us -0.067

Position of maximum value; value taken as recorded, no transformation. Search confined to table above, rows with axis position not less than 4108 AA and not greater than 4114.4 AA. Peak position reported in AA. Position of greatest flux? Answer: 4112.98 AA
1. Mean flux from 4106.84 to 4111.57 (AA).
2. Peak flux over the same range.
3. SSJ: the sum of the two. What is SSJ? 28.6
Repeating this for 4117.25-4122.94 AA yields 29.4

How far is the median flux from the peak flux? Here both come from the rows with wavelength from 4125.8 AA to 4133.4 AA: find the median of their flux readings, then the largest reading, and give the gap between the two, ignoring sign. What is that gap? 4.4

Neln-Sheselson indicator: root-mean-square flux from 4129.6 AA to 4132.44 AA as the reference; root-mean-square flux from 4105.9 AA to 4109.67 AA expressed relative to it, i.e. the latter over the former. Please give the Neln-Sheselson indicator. 1.05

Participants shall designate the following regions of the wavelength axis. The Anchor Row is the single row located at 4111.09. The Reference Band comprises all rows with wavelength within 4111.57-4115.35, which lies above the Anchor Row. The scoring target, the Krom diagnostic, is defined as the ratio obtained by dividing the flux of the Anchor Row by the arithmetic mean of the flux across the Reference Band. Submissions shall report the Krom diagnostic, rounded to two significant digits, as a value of 0.86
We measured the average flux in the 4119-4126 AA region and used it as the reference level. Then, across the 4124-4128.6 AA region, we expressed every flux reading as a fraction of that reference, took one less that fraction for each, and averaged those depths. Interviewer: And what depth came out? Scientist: 0.07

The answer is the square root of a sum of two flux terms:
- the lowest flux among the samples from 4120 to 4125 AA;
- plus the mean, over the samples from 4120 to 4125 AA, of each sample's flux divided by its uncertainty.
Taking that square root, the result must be 4.43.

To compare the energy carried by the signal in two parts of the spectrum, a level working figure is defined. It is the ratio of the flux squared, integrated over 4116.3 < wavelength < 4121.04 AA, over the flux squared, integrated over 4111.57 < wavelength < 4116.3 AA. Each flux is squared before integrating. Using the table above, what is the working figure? 0.94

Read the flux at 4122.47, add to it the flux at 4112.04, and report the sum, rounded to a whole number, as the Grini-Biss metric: 26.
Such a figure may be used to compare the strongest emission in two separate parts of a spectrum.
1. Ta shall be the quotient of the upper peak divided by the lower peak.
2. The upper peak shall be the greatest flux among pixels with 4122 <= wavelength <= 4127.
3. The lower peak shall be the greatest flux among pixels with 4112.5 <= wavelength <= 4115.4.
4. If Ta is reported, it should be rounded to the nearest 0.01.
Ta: 0.87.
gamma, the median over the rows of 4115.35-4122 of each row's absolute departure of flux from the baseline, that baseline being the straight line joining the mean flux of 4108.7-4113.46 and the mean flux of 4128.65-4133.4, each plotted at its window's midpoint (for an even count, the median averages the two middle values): 1.07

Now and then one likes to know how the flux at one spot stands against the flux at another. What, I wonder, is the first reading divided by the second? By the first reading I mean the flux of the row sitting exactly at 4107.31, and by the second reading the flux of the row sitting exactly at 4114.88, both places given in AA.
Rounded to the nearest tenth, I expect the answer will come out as 1.0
